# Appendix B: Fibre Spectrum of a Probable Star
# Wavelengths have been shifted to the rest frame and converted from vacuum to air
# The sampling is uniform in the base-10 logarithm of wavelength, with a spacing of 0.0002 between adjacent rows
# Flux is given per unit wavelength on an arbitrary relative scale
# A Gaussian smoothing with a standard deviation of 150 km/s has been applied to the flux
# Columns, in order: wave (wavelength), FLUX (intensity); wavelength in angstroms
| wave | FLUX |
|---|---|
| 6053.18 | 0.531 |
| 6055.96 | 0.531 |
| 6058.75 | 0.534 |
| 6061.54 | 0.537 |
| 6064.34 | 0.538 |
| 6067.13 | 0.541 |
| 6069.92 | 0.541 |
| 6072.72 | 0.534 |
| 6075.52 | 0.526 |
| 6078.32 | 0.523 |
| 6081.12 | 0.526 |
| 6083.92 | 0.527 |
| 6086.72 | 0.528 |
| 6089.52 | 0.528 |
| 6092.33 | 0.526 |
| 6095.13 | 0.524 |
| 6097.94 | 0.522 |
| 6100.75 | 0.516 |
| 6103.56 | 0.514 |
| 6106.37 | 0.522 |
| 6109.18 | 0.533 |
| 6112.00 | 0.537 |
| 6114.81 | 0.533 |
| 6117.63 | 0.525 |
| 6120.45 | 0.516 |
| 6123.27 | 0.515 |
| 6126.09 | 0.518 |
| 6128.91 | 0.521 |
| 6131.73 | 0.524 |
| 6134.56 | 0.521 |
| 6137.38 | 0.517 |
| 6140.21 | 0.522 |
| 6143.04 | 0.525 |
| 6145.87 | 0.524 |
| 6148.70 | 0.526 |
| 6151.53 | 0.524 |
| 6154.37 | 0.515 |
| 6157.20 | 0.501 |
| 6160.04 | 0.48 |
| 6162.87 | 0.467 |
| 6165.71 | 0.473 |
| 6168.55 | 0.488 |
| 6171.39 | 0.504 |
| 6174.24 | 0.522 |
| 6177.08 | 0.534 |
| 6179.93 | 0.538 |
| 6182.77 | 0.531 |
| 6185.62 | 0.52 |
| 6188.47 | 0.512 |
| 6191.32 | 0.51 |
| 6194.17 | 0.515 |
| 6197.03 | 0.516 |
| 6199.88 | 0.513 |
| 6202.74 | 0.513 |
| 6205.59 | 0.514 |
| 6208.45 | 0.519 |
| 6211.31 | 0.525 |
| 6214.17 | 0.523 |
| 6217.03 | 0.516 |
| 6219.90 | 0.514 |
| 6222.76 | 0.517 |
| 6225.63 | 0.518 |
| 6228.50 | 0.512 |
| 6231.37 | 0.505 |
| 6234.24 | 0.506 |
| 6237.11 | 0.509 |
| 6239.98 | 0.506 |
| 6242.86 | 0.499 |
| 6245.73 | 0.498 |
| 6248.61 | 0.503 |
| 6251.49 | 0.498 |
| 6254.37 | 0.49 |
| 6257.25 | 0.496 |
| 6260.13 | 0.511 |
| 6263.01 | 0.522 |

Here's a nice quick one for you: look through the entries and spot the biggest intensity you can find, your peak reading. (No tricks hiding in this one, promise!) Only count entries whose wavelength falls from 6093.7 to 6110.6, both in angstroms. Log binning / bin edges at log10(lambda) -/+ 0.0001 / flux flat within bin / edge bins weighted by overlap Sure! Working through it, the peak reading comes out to 0.533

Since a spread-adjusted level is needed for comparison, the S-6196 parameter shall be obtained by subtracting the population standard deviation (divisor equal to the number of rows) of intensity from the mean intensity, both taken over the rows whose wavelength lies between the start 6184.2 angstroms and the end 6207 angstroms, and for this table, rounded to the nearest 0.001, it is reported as 0.511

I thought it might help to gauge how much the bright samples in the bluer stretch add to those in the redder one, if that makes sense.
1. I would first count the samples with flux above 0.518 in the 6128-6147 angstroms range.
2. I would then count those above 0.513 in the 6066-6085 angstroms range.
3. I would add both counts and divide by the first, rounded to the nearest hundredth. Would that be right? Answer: 2.17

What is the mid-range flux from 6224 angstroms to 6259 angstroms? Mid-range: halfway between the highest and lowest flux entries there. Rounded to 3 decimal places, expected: 0.504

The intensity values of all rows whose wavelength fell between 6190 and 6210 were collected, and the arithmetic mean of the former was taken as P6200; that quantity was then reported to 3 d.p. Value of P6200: 0.514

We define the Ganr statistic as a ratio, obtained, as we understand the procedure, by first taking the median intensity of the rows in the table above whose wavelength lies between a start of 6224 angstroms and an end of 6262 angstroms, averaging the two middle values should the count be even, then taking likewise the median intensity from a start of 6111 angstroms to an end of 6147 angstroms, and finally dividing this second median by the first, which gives 1.03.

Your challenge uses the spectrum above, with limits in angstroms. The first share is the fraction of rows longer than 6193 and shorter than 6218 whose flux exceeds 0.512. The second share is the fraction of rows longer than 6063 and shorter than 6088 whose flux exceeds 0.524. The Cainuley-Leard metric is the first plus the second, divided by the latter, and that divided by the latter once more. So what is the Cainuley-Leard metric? 2.4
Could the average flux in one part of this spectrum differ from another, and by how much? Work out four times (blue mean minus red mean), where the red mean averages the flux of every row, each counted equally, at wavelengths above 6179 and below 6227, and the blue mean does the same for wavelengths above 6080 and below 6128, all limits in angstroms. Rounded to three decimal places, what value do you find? 0.023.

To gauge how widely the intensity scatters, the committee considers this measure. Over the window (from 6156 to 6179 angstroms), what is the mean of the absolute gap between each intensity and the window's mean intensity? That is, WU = 0.019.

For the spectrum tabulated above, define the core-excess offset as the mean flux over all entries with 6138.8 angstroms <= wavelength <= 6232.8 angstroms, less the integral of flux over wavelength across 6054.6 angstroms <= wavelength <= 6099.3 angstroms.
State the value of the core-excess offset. -23.2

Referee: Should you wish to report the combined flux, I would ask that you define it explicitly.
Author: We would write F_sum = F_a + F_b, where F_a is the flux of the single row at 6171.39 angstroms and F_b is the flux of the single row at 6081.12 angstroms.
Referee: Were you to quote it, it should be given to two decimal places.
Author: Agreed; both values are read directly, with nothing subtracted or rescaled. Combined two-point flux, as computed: 1.03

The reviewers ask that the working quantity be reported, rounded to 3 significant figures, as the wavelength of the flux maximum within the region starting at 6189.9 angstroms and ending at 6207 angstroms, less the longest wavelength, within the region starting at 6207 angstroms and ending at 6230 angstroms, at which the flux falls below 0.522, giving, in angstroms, -31.5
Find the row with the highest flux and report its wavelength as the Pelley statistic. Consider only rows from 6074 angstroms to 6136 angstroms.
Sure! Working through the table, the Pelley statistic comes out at 6112.00 angstroms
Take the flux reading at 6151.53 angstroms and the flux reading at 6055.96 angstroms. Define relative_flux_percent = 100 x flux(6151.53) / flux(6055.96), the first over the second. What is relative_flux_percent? 99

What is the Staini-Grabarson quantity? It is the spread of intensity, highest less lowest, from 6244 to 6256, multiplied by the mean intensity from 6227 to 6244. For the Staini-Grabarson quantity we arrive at 0.0066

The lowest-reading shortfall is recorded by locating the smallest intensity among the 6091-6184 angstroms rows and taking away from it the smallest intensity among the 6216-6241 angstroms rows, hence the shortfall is -0.038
